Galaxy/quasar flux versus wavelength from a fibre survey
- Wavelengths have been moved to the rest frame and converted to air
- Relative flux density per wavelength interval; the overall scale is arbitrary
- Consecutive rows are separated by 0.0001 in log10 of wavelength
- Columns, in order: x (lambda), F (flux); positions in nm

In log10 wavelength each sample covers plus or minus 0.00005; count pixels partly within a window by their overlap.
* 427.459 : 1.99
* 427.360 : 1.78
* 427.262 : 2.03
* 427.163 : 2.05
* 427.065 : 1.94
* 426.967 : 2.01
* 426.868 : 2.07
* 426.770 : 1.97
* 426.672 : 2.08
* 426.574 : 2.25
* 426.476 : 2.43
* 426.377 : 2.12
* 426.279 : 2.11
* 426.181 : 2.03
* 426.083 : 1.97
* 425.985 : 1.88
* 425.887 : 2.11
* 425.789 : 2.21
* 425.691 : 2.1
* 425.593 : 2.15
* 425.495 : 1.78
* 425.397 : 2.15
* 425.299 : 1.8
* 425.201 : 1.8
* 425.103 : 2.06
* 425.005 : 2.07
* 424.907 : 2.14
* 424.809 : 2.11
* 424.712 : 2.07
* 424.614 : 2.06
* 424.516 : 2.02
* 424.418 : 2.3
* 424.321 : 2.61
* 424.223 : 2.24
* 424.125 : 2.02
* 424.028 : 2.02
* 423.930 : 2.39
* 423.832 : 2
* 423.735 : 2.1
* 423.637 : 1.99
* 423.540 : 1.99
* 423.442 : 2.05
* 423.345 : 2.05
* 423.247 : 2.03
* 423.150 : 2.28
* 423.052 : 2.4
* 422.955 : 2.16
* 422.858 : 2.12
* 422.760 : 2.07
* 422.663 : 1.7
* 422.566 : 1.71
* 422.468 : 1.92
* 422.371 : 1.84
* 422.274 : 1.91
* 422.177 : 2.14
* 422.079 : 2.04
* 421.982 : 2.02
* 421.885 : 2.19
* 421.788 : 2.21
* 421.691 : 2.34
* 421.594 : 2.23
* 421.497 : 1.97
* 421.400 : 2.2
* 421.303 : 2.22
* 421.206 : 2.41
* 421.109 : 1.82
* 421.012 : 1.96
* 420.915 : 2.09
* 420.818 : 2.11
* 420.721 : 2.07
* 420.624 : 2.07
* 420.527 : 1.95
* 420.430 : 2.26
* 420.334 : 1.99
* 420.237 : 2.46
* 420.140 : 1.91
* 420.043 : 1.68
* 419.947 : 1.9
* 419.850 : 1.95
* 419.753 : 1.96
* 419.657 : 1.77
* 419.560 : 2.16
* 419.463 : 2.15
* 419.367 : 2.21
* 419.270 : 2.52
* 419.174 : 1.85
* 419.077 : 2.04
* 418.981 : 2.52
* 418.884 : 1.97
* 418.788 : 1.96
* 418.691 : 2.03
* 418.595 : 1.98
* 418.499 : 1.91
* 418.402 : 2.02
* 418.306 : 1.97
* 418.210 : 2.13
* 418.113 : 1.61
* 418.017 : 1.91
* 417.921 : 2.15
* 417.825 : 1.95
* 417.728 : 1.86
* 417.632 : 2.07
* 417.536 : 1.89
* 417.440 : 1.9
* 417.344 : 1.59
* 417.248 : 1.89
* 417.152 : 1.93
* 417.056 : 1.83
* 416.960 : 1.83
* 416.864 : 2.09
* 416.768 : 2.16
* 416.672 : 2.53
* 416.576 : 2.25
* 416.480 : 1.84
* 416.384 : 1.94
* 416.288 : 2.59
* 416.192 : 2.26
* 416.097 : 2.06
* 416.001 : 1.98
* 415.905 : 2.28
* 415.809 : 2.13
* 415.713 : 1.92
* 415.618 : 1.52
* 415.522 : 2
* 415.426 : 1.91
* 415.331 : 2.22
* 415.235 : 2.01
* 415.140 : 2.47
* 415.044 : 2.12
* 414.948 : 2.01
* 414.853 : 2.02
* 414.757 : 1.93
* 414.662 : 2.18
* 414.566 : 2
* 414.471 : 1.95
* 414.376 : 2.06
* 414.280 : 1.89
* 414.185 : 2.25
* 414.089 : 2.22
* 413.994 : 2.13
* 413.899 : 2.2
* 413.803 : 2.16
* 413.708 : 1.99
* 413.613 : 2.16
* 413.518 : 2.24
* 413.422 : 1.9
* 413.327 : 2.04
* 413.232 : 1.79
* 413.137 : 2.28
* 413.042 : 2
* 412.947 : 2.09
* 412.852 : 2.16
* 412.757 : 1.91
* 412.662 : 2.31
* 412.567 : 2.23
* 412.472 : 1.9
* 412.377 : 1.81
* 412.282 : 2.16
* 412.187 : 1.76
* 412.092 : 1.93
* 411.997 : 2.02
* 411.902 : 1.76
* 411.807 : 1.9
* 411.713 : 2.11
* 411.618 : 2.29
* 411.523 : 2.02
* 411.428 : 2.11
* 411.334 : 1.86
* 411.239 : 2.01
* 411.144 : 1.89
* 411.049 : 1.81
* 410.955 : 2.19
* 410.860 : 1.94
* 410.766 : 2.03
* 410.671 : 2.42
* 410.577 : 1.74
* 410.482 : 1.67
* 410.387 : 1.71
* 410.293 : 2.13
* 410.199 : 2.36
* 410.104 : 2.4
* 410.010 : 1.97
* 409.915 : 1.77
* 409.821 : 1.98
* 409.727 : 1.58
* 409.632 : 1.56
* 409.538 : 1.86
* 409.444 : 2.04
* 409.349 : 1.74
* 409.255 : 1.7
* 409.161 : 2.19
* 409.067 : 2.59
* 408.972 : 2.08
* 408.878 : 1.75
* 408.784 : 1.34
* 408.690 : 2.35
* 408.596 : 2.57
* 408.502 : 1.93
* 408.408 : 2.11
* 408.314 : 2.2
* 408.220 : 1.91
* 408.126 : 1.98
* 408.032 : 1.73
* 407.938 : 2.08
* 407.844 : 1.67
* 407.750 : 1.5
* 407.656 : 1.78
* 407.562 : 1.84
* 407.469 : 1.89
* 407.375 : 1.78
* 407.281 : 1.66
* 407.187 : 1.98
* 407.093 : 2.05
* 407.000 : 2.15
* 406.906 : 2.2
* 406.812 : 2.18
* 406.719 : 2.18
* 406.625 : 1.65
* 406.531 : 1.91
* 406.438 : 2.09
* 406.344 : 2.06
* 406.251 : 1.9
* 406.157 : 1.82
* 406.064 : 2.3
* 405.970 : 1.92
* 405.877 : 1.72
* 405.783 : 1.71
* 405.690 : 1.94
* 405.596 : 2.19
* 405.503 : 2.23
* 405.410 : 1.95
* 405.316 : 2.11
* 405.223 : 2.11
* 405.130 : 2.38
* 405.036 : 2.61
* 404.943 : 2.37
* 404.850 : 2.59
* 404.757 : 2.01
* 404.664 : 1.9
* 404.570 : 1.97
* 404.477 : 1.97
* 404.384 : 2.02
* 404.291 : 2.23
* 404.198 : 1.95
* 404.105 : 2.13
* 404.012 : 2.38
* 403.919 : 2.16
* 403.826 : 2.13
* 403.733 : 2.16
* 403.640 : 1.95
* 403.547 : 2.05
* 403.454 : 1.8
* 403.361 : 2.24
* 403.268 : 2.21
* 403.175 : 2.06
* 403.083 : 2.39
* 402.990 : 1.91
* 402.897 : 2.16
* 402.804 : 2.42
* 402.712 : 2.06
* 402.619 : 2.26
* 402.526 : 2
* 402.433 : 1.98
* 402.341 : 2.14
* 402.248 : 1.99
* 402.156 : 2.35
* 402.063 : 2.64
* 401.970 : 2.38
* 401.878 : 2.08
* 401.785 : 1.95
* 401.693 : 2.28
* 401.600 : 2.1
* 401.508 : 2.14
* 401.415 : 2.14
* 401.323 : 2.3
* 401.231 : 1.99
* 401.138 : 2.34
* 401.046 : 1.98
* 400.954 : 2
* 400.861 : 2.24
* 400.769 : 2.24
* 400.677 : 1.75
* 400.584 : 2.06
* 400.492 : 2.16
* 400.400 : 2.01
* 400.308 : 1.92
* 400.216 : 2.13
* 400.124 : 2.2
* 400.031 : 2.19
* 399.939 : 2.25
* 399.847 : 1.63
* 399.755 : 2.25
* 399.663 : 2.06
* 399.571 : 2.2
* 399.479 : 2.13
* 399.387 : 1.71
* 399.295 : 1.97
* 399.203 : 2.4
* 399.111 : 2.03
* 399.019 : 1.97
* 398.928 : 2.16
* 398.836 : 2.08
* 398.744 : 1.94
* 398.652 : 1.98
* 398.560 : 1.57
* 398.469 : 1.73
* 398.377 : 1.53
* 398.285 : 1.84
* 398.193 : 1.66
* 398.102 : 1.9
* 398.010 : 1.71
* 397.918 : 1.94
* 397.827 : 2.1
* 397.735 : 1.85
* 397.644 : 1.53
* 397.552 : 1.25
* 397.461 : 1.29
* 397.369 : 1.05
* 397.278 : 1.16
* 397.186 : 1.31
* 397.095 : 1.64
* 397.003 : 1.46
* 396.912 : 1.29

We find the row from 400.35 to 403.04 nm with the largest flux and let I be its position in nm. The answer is 402.063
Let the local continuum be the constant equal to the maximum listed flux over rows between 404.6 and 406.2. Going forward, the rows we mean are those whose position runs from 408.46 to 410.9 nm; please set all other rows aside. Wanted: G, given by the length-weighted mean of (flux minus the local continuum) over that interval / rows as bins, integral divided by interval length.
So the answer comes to -0.633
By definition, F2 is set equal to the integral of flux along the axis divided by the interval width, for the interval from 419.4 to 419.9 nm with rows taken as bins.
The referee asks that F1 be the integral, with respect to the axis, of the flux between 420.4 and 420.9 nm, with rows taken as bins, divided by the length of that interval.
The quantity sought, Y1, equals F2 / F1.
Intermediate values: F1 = 2.08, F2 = 2.00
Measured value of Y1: 0.96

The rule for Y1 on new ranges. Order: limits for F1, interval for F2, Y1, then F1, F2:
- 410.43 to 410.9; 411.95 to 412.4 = 0.99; 1.96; 1.94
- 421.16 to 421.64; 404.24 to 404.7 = 0.92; 2.21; 2.02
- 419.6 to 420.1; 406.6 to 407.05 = 1.13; 1.86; 2.09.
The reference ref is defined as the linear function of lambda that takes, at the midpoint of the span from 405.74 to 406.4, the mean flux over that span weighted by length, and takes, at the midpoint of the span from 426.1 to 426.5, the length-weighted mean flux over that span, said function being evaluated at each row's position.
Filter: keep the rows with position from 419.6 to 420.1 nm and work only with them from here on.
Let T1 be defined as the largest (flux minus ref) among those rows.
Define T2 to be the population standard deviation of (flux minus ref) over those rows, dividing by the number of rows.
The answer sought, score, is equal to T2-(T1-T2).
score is 0.33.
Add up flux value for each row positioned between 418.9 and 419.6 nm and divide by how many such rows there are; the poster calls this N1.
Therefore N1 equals 2.21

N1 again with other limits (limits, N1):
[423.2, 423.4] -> 2.04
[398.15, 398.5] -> 1.69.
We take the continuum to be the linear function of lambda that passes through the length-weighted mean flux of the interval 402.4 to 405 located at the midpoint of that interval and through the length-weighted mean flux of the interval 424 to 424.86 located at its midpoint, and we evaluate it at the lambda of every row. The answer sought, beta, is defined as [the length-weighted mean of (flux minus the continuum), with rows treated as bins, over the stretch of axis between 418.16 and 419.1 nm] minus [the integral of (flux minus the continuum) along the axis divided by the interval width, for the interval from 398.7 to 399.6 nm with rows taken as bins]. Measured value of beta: -0.04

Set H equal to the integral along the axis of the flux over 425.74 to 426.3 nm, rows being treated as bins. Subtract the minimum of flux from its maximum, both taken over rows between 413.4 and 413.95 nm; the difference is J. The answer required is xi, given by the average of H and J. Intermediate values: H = 1.15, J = 0.34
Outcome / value 0.74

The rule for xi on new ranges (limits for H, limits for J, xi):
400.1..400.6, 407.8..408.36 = 0.78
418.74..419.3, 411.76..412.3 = 0.80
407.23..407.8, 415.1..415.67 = 0.97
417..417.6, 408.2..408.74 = 0.88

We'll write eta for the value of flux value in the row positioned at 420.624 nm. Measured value 2.07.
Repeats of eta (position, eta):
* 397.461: 1.29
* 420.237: 2.46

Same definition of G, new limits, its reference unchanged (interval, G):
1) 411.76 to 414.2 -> -0.562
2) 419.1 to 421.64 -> -0.538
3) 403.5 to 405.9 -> -0.494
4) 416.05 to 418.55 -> -0.604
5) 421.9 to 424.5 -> -0.528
